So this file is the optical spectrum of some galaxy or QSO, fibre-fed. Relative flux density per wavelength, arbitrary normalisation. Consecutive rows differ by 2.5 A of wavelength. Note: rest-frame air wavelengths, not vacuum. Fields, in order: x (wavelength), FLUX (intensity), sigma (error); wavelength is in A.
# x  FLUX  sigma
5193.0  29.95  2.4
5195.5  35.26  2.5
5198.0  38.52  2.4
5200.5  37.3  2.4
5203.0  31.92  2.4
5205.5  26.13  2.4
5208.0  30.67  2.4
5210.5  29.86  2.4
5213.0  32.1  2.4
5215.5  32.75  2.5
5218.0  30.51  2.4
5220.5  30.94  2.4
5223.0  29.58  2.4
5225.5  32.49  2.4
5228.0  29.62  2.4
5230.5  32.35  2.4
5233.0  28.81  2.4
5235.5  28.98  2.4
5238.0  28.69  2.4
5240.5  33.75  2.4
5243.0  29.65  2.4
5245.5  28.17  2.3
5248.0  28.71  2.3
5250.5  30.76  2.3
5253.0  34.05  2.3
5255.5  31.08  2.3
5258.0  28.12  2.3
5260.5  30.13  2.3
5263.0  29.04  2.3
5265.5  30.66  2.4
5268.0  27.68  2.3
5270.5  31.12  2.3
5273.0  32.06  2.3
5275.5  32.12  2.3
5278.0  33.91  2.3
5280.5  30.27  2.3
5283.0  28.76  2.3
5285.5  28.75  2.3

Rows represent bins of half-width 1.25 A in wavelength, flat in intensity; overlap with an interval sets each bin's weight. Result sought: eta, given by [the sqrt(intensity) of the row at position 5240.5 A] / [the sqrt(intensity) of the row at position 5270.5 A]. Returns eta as 1.04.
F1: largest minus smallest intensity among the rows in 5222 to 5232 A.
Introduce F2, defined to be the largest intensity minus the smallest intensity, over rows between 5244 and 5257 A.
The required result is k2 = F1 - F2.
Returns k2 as -3.0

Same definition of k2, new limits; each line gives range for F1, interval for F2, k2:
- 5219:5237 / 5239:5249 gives -1.9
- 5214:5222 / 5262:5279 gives -4.0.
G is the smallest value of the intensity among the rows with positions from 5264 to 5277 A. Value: 27.68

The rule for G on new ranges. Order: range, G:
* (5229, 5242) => 28.69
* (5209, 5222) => 29.86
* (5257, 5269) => 27.68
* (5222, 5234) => 28.81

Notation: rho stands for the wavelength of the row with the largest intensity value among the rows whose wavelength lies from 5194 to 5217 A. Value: 5198.0 A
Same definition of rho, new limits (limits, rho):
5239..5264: 5253.0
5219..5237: 5225.5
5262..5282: 5278.0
